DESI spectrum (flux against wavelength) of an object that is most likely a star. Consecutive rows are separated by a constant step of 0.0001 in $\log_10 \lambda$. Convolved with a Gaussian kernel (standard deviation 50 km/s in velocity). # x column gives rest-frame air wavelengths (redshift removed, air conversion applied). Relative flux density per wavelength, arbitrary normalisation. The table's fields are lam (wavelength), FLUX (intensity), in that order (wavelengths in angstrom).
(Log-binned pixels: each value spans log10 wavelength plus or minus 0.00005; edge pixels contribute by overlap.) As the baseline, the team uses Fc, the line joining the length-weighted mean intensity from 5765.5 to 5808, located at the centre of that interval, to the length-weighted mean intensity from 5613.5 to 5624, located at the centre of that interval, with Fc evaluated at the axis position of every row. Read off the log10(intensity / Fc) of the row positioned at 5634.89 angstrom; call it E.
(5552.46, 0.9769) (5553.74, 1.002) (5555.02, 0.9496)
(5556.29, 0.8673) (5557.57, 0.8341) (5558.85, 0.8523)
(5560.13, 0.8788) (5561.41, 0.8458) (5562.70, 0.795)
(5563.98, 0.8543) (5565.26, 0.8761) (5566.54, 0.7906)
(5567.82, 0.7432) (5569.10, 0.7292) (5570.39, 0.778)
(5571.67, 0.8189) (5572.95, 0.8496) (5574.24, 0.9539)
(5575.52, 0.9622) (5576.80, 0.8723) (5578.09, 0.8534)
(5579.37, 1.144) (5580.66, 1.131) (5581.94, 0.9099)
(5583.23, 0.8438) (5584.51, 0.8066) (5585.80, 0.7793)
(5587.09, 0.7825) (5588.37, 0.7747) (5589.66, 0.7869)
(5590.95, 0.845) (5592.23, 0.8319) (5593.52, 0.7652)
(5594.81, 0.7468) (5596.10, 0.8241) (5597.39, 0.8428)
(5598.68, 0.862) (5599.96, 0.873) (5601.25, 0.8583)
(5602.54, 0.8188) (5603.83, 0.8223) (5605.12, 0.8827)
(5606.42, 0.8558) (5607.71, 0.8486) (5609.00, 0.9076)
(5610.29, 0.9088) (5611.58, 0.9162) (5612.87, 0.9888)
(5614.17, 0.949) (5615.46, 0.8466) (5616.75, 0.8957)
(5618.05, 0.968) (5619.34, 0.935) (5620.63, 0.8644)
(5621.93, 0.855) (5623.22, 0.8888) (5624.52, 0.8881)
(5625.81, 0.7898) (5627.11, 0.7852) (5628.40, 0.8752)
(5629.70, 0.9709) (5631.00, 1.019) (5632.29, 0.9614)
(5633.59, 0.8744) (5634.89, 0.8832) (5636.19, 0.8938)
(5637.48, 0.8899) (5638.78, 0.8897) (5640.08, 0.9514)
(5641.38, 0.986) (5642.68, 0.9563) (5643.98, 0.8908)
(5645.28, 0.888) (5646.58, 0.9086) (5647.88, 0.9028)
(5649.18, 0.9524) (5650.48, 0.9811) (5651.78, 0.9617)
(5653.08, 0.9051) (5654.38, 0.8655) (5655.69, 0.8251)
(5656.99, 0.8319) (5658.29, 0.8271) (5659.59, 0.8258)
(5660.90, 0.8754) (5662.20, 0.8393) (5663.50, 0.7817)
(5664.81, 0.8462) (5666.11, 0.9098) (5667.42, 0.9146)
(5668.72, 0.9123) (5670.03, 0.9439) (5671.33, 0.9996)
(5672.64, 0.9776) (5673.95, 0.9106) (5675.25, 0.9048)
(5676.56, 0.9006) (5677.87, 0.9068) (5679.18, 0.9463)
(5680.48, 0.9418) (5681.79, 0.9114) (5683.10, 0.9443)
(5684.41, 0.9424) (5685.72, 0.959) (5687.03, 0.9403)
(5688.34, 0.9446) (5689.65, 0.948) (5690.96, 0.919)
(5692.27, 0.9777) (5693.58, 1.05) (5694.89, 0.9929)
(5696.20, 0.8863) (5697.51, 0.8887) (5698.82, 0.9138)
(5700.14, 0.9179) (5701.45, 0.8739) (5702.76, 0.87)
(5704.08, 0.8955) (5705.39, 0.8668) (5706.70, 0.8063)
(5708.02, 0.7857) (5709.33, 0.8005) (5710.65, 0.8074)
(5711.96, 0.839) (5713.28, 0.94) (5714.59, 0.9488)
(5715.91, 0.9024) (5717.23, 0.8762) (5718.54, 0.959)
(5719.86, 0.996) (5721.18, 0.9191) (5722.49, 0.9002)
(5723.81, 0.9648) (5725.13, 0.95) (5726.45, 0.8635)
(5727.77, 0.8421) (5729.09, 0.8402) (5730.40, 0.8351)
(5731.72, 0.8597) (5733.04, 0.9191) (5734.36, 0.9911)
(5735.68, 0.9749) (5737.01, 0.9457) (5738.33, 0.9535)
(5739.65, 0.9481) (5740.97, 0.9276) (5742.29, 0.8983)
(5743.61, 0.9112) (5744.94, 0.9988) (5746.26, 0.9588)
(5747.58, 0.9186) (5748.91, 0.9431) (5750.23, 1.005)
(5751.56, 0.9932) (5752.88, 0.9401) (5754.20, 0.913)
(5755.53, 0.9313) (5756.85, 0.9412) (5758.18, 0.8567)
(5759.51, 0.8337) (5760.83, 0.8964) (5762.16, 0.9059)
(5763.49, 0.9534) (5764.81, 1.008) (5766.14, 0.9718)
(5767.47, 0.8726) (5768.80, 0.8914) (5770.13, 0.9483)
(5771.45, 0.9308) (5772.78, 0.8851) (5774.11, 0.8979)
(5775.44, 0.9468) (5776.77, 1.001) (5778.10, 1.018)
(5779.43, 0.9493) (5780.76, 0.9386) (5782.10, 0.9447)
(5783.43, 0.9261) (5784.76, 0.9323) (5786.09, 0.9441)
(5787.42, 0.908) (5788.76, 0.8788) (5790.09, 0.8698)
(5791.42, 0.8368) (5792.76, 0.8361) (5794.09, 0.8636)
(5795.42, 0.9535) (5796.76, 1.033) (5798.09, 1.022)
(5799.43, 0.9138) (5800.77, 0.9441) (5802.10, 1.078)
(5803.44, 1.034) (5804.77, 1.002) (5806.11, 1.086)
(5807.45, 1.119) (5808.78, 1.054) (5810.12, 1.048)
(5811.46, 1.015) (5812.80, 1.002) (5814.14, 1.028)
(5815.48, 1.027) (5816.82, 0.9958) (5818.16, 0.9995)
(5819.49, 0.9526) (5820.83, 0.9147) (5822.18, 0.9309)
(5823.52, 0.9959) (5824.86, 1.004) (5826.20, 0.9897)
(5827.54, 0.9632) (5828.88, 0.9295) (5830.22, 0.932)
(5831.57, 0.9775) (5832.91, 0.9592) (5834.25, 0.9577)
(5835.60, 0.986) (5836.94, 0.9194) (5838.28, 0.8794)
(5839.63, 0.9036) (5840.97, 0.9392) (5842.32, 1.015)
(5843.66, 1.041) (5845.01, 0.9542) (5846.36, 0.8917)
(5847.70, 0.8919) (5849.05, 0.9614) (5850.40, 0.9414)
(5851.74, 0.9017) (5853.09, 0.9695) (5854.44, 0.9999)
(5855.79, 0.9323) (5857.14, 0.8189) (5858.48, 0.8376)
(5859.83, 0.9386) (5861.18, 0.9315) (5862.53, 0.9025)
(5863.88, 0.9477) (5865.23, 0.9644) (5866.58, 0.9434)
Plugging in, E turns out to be -0.010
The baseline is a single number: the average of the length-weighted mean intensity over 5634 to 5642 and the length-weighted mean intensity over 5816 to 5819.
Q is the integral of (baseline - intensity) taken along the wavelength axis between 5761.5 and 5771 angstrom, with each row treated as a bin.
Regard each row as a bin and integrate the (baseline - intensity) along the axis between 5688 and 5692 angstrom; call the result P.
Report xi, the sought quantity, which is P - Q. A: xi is -0.1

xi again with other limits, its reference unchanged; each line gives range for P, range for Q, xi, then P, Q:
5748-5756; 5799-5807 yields 0.5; 0.0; -0.47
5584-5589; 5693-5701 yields 0.7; 0.9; 0.14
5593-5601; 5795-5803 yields 1.4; 1.1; -0.29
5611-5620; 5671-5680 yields 0.0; 0.3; 0.21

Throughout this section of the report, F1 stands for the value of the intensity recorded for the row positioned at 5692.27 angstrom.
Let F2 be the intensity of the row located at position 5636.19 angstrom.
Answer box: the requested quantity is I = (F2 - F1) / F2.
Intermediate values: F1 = 0.9777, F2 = 0.8938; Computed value -0.094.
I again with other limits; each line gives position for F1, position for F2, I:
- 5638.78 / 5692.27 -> 0.090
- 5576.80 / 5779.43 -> 0.081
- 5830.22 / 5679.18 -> 0.015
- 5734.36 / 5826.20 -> -0.001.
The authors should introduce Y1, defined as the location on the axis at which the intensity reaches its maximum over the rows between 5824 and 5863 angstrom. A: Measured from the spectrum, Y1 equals 5843.66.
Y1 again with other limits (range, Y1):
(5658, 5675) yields 5671.33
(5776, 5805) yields 5802.10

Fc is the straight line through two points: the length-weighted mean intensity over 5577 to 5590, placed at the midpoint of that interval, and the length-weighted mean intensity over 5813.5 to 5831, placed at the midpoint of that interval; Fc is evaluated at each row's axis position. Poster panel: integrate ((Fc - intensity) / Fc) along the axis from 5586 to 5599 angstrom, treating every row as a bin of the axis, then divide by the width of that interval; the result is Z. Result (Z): 0.093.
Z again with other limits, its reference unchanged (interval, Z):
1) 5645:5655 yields -0.015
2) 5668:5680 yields -0.018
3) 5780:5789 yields 0.034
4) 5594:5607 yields 0.058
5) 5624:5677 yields 0.009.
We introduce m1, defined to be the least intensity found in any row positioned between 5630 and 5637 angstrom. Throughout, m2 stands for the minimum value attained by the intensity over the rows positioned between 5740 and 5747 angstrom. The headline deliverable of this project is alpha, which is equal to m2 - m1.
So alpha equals 0.02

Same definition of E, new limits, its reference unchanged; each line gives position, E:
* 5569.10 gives -0.084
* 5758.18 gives -0.041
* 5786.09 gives -0.002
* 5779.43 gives 0.001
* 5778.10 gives 0.032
